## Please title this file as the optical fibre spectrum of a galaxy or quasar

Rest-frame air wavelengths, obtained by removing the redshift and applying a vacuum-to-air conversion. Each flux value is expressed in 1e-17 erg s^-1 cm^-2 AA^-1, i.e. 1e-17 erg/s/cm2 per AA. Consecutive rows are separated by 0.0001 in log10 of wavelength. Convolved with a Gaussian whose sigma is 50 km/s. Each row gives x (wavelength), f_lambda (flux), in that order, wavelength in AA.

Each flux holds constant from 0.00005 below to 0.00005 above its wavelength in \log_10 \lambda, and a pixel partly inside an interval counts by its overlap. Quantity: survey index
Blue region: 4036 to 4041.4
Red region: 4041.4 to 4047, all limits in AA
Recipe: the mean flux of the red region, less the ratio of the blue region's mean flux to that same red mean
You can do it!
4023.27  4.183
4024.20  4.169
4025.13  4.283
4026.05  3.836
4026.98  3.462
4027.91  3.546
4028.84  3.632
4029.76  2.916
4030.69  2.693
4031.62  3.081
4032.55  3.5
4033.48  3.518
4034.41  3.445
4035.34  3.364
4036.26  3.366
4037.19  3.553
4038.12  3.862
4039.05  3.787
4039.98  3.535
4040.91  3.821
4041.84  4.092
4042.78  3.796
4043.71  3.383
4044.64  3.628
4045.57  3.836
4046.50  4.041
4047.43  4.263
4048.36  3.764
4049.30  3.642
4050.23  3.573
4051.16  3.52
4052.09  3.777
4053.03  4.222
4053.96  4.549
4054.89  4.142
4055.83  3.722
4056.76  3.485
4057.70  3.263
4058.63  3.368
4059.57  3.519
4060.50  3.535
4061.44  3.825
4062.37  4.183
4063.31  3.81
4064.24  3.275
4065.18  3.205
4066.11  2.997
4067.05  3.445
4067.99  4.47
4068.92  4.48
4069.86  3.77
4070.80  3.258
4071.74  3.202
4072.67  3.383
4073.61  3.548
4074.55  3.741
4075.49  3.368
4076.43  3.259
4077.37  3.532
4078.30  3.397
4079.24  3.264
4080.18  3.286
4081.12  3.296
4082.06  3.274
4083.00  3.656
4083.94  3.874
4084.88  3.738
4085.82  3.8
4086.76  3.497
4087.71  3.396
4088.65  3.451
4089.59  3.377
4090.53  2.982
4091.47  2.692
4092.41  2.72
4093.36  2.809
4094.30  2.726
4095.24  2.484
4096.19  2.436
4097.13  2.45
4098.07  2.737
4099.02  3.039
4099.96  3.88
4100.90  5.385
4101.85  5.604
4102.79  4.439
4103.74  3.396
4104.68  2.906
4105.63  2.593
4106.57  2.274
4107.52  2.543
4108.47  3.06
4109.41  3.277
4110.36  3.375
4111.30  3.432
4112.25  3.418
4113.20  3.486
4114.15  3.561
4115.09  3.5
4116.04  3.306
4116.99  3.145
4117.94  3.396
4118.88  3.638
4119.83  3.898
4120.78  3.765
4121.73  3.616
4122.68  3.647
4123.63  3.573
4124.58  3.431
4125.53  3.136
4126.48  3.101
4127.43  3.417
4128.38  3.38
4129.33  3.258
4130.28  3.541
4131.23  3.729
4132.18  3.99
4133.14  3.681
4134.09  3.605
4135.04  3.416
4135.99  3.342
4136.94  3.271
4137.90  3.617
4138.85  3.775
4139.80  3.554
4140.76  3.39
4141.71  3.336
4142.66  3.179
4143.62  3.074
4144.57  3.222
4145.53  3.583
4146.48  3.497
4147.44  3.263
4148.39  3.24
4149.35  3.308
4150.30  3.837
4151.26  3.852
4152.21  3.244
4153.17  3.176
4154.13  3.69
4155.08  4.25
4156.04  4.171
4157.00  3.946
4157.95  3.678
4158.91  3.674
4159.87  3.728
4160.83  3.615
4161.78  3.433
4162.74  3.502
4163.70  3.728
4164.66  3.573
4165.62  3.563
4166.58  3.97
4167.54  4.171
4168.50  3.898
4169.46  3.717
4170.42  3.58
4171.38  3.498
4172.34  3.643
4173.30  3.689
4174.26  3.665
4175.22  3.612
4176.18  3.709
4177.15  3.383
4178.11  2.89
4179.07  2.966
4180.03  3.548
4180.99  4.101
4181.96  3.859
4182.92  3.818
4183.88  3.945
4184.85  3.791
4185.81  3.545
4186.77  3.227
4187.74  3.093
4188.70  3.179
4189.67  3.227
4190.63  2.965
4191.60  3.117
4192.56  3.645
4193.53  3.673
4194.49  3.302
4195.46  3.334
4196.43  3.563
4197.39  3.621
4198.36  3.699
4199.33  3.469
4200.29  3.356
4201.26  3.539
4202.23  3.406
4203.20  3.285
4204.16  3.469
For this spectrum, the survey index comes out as 2.83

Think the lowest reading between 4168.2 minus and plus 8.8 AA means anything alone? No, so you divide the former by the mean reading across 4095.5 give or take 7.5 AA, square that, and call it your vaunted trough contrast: 1.1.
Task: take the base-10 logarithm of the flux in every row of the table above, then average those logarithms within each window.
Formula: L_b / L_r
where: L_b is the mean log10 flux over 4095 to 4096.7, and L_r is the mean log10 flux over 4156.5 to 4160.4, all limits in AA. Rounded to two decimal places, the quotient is 0.68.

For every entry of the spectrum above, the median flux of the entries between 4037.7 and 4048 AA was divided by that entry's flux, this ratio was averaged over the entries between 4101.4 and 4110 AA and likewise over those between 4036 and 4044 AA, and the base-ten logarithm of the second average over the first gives -0.07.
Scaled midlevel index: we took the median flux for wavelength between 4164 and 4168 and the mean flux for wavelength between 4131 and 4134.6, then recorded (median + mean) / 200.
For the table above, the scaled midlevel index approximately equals 0.0376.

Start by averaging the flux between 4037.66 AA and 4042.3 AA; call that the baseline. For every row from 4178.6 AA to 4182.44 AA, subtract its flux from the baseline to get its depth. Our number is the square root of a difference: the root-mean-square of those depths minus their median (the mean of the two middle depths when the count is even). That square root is 0.59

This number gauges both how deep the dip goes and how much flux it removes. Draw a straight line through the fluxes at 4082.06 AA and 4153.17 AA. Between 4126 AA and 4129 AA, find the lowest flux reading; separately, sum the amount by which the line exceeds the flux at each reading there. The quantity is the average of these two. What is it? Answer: 1.42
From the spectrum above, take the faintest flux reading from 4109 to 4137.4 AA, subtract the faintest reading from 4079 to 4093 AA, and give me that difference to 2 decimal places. 0.41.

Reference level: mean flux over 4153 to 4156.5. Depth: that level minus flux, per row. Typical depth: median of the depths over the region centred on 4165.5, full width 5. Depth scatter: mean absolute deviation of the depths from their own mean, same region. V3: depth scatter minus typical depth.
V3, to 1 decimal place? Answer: 0.1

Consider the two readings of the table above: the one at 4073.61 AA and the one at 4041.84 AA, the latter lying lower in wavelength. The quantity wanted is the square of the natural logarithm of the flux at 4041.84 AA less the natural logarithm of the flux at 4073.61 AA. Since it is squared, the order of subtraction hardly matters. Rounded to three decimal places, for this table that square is 0.020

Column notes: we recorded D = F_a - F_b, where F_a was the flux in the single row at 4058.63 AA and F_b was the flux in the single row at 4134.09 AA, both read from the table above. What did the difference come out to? -0.2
